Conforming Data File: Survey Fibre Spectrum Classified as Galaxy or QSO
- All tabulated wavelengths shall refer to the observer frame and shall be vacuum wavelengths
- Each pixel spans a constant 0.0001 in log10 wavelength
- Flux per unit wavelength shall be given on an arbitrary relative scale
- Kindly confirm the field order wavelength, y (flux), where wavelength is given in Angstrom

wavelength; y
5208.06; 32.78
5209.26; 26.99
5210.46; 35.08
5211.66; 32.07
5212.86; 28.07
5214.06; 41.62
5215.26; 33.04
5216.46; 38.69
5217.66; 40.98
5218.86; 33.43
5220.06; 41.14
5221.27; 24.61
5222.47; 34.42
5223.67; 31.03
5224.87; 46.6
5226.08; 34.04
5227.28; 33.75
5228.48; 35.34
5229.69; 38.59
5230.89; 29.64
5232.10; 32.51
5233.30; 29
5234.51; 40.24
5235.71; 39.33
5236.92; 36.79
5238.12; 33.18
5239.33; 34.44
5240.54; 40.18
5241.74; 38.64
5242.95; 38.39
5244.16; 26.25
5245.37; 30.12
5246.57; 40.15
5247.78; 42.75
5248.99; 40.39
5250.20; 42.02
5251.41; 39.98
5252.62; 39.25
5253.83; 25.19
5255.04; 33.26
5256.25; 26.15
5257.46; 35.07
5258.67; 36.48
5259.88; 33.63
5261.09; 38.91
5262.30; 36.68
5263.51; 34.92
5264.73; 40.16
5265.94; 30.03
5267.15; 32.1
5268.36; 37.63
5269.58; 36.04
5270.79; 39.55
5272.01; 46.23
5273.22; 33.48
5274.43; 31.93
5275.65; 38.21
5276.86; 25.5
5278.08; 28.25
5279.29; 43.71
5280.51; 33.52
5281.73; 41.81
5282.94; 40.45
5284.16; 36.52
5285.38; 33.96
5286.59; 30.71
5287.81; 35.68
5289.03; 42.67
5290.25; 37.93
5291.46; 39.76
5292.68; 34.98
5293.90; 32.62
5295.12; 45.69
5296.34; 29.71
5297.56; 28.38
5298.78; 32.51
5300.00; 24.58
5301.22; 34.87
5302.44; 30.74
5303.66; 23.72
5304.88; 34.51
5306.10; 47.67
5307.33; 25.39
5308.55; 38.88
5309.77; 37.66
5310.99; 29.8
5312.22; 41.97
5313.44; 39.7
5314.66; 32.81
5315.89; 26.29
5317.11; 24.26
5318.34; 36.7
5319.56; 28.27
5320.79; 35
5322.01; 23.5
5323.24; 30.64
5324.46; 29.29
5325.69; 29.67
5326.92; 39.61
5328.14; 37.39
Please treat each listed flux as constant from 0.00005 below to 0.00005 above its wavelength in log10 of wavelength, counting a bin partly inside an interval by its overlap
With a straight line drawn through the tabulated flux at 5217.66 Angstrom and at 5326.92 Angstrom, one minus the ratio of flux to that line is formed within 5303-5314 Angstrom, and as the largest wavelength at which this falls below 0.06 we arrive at 5313.44 Angstrom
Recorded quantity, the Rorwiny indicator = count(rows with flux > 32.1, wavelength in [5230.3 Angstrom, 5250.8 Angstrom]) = 13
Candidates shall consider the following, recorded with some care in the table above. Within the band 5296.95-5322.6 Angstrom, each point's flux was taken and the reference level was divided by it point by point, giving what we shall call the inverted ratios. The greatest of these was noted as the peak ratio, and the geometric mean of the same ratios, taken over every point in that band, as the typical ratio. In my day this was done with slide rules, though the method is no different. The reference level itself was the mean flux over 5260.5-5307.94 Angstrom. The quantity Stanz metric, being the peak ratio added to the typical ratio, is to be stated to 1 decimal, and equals 2.6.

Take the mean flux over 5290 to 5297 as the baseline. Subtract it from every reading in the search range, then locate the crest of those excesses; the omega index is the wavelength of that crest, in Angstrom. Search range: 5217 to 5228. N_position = 5224.87 Angstrom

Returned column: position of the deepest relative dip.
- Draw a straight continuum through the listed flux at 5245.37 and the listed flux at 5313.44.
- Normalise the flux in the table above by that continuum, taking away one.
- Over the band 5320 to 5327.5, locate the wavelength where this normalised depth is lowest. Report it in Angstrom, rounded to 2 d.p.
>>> 5322.01 Angstrom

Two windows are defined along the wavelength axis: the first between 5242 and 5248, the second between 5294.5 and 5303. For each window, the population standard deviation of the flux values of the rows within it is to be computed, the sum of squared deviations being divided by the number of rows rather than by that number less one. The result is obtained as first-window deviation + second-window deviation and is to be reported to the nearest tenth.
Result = 12.5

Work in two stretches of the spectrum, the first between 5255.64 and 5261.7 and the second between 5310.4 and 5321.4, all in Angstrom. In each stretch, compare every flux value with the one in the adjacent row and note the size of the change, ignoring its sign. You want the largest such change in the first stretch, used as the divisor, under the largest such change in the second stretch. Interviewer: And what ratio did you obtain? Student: 1.4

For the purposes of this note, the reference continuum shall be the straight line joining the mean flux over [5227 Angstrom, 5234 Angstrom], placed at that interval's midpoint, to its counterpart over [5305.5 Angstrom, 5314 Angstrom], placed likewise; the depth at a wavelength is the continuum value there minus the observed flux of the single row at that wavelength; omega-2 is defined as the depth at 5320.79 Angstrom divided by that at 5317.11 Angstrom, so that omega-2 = 0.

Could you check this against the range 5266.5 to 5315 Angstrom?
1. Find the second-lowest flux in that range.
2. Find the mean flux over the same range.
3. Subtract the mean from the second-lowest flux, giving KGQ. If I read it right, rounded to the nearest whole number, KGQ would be -11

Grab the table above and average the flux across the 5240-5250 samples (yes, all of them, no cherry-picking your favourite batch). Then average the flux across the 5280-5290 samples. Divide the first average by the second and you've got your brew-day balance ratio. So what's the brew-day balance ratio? 1.01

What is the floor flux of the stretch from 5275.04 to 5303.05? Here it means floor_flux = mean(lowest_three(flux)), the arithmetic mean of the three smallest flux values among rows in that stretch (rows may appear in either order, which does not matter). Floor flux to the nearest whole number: 26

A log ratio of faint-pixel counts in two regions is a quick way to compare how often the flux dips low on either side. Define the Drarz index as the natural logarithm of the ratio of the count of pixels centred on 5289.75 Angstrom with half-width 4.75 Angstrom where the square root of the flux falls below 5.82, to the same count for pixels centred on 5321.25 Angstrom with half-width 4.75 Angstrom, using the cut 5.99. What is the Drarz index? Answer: -1.3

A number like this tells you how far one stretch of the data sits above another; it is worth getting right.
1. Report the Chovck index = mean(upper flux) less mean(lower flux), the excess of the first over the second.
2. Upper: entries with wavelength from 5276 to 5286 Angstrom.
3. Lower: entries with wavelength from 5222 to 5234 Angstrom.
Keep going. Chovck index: 1.0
